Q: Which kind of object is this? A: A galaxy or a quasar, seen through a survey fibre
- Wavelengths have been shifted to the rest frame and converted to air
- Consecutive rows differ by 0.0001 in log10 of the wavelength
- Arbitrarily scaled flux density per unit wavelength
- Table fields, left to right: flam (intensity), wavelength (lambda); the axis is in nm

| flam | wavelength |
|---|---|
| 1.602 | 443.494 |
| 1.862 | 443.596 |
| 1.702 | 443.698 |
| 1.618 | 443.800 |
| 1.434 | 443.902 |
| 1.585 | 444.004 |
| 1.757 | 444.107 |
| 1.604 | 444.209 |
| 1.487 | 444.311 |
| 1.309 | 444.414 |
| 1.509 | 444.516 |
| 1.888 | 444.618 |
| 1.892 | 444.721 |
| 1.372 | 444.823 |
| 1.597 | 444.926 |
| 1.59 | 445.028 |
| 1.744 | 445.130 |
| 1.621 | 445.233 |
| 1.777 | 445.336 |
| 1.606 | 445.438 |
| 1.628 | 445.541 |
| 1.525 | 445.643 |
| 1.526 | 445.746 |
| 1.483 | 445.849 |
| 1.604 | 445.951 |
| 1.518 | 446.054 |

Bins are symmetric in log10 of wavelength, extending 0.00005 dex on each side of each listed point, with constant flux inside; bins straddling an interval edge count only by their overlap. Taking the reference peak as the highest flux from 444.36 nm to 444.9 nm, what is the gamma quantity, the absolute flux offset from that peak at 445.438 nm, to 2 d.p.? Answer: 0.29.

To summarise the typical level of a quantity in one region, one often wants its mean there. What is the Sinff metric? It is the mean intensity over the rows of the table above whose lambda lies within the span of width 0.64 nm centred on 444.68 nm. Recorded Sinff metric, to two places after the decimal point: 1.59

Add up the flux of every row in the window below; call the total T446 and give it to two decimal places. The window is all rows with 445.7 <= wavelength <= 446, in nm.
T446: 4.61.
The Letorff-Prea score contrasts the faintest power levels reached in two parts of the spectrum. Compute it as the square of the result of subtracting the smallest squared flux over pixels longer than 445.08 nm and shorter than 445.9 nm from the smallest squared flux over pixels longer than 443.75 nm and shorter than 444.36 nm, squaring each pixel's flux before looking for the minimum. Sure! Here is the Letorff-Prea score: 0.0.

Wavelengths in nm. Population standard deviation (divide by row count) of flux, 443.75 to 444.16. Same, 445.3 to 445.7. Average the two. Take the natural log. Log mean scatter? -2.27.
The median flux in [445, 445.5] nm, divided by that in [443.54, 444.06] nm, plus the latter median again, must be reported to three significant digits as 2.62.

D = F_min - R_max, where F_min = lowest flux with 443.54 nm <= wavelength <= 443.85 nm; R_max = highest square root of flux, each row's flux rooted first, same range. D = 0.25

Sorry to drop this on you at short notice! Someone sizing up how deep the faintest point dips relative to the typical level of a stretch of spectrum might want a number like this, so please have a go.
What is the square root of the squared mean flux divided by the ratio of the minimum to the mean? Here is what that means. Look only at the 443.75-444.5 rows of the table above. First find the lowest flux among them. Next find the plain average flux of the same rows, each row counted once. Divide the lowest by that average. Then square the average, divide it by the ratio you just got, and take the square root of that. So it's 1.67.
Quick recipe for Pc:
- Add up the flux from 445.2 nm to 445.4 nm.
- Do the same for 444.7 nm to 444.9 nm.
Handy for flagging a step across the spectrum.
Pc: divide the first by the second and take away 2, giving -0.96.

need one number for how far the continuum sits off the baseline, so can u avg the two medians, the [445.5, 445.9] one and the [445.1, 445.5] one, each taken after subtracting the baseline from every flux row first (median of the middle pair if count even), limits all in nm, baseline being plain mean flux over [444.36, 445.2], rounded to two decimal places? -0.01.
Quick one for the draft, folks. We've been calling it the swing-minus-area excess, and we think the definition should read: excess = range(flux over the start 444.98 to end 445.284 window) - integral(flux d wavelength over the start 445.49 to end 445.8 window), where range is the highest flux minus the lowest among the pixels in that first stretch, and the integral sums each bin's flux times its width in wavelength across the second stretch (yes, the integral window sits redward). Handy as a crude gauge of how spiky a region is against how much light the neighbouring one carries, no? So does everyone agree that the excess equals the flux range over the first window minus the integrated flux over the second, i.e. -0.33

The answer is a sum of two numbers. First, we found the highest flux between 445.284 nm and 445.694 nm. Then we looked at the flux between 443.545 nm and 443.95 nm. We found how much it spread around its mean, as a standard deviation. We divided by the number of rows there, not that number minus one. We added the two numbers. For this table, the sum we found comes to 1.93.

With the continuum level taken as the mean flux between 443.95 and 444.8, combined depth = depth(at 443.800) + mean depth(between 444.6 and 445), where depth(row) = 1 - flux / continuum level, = -0.03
